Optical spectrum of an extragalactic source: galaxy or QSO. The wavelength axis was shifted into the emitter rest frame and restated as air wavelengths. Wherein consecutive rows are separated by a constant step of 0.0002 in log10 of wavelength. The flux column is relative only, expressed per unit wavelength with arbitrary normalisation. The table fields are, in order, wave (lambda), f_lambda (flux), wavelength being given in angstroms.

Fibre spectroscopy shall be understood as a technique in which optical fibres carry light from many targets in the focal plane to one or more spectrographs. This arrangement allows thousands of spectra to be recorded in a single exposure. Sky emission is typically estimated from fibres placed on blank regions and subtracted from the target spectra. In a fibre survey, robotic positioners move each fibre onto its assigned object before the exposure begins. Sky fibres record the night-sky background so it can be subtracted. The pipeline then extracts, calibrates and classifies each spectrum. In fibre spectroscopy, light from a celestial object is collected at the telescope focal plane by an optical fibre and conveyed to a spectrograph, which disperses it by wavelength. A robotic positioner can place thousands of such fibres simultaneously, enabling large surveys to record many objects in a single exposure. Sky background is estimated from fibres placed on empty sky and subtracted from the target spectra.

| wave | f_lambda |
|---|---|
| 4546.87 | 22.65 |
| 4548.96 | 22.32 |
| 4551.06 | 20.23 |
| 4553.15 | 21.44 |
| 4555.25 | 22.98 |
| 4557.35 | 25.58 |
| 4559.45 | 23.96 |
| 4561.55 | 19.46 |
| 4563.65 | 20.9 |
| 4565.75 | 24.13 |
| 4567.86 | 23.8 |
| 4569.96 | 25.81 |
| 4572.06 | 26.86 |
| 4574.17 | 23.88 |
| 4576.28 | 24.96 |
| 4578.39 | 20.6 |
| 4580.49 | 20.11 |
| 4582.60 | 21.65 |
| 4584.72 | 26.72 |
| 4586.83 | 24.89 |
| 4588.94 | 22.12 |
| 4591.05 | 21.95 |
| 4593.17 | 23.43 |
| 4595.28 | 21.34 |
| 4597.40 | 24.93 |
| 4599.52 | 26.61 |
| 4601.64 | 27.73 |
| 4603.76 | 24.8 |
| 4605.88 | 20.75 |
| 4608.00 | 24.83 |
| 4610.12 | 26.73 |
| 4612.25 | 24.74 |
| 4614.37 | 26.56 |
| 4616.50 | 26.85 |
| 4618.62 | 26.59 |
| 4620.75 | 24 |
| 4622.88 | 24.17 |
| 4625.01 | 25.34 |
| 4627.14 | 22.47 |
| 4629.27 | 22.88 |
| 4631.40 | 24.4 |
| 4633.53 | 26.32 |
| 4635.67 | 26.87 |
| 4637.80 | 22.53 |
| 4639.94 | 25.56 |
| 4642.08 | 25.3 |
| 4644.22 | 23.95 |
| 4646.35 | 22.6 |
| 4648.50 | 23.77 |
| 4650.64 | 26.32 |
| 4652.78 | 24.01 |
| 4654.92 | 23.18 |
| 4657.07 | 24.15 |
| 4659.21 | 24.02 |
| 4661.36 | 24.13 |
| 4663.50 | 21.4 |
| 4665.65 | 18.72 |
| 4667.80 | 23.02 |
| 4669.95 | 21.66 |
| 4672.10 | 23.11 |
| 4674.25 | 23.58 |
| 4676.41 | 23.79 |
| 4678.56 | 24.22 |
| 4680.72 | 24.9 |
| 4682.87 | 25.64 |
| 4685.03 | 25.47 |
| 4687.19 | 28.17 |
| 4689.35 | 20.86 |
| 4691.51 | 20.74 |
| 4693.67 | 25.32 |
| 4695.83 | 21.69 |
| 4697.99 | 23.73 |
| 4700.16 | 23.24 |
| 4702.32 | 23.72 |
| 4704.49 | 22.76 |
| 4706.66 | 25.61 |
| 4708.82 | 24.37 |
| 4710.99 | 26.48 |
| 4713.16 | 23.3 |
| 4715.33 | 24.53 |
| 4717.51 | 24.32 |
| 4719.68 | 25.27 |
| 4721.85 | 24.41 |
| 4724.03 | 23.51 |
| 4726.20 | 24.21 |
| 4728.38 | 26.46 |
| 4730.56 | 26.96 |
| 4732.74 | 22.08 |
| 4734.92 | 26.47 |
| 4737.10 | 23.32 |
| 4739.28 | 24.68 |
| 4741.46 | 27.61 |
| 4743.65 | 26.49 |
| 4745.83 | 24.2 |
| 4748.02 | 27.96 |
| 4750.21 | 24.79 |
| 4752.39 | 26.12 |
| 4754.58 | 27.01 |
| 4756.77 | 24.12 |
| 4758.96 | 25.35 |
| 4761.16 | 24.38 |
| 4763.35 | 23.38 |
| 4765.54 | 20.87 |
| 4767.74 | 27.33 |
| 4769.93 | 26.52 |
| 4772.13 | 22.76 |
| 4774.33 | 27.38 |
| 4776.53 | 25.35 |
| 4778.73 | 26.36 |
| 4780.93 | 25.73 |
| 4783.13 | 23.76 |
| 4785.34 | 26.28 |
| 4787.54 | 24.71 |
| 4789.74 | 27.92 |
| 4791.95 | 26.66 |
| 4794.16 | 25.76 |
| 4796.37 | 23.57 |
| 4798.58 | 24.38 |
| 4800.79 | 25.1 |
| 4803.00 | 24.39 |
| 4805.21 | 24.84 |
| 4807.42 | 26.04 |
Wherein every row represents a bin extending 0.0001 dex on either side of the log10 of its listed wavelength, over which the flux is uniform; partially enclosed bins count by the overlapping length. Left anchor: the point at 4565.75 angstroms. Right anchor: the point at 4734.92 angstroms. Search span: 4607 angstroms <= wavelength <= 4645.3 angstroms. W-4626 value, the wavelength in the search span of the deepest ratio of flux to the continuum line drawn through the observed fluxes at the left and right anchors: 4637.80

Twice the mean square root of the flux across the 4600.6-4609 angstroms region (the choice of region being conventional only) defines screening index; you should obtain 9.89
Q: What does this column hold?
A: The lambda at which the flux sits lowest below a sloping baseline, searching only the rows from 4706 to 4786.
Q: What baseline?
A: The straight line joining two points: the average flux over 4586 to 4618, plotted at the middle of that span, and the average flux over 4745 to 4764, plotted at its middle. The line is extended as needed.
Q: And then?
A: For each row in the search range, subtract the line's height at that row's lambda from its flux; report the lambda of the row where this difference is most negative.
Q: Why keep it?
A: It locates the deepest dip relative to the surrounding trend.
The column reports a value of 4765.54 angstroms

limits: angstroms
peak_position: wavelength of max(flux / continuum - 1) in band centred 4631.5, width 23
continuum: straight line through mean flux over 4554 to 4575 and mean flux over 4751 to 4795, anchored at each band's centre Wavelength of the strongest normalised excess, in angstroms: 4635.67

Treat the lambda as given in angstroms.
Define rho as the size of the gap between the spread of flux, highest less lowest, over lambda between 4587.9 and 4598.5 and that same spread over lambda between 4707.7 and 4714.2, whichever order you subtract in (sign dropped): 0.41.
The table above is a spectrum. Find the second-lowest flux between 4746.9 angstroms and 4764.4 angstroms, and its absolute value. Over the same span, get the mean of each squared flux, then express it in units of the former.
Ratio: 26.8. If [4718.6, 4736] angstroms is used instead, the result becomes 26.5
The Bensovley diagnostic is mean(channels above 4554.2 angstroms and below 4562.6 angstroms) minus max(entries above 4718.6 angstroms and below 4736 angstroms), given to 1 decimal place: -4.0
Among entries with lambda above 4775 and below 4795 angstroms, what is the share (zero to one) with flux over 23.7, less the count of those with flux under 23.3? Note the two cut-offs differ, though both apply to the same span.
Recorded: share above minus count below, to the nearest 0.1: 1.0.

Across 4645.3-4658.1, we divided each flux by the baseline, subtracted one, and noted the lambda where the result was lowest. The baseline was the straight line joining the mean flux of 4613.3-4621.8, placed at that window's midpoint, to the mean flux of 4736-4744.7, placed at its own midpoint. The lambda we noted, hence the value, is 4646.35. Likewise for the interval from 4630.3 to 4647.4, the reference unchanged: 4637.80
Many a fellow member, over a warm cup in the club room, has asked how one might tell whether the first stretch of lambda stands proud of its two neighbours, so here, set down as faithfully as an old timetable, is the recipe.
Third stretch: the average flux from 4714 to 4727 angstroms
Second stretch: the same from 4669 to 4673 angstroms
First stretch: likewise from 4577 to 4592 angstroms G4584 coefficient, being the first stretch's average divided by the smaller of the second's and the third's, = 1.01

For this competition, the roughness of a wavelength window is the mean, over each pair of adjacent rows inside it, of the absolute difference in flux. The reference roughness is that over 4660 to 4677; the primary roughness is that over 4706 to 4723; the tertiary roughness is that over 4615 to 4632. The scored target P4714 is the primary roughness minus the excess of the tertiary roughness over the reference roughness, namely 2.0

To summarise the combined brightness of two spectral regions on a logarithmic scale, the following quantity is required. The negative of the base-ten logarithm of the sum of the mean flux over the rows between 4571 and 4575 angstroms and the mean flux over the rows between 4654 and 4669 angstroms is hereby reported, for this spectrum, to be -1.68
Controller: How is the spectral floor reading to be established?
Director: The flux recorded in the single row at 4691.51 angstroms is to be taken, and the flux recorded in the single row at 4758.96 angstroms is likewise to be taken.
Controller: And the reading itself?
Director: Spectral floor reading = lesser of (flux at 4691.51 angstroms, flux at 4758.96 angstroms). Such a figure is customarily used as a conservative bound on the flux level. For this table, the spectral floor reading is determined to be 20.7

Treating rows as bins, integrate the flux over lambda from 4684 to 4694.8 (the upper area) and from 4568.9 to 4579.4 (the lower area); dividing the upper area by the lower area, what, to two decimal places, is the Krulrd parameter 1.01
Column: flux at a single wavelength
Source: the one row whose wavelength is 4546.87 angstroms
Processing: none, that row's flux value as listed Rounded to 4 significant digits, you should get 22.65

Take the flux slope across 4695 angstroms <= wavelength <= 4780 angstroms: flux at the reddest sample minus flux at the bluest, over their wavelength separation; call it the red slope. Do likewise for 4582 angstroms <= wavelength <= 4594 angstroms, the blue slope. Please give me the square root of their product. 0.10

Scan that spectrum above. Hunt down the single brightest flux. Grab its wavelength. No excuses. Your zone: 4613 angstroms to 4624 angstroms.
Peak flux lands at 4616.50 angstroms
